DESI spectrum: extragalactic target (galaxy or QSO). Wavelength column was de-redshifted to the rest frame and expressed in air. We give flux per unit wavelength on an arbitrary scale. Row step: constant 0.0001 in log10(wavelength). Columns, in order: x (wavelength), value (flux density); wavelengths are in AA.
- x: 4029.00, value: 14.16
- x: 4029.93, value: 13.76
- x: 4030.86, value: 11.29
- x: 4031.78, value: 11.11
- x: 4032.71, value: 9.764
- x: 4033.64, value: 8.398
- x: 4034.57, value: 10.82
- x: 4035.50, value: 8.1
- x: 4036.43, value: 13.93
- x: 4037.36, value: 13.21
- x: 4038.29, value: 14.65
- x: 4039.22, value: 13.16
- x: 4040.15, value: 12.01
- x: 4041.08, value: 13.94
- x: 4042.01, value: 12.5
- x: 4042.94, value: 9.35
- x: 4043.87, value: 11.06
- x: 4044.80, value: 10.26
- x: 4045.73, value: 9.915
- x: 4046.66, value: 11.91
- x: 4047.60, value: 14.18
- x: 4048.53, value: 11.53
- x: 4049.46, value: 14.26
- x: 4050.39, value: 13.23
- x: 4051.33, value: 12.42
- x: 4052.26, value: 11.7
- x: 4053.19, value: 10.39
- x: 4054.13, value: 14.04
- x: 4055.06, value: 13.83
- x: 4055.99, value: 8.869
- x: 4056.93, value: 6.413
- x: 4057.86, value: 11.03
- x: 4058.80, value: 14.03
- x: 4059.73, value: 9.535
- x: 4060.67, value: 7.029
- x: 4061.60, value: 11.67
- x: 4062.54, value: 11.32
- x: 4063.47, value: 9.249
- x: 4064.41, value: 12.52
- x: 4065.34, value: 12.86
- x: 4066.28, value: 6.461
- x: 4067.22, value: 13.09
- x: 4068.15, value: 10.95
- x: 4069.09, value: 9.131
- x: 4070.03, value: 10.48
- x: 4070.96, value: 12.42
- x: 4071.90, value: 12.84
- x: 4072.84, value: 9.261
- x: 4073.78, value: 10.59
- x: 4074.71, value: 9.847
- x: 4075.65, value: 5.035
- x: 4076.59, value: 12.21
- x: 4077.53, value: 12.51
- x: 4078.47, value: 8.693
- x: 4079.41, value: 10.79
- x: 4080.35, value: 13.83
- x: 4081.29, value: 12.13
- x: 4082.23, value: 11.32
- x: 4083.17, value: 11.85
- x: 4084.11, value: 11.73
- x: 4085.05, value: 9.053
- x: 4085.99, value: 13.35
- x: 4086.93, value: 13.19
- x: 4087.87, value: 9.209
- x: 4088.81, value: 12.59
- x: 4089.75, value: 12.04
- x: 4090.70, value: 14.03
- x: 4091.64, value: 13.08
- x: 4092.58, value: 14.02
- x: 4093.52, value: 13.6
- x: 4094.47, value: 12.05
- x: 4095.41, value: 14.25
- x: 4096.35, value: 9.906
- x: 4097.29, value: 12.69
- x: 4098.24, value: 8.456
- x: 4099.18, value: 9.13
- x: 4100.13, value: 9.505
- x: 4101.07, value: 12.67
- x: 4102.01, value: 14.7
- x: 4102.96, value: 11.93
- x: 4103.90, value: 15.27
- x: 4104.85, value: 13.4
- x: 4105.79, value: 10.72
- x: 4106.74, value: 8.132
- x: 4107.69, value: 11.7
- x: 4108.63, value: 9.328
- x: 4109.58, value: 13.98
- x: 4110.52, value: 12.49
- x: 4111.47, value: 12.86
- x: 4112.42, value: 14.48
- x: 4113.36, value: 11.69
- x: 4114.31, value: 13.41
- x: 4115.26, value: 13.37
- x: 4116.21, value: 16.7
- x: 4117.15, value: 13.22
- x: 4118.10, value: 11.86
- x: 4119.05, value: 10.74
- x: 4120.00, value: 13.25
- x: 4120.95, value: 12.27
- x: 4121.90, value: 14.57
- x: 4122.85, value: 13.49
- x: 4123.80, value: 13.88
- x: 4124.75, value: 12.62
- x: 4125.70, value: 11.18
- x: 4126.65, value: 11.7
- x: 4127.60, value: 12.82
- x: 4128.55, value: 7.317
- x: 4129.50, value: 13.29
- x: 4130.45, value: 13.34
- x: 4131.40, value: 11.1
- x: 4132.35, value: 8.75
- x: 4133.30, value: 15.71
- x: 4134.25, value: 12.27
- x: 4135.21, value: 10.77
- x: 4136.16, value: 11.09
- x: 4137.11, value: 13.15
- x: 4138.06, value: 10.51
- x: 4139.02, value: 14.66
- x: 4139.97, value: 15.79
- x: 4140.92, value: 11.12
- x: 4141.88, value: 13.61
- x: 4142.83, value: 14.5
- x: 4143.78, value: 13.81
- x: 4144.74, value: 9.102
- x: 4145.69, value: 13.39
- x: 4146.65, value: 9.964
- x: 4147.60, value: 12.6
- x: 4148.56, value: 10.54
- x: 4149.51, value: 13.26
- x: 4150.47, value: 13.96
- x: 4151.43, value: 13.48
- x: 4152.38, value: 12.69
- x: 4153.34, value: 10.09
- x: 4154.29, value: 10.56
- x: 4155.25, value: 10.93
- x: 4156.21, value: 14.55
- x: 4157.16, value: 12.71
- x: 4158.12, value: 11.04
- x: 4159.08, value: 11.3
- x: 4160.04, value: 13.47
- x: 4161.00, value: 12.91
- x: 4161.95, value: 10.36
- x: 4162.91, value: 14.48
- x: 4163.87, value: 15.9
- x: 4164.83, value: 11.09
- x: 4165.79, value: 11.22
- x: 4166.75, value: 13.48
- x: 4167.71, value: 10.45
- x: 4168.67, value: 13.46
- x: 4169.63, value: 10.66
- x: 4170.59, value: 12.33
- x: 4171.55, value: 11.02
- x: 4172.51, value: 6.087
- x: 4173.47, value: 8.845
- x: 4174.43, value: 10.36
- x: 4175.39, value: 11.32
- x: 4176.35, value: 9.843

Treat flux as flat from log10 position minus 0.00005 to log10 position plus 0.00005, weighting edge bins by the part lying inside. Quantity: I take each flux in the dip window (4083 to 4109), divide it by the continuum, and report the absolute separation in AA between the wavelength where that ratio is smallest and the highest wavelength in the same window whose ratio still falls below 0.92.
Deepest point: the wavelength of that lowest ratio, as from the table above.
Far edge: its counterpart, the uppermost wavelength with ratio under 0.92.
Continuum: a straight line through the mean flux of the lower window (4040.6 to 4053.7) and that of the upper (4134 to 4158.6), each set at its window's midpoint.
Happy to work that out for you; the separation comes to 1.9 AA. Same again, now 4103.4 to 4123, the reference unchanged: 12.3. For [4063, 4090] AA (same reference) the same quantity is 12.2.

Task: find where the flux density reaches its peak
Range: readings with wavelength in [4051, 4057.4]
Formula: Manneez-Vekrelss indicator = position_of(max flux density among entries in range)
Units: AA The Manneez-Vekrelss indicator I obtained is 4054.13 AA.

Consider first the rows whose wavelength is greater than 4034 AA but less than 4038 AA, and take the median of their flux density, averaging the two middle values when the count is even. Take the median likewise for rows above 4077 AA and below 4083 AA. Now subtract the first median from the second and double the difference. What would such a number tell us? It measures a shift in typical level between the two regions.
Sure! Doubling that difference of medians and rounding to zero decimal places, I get -1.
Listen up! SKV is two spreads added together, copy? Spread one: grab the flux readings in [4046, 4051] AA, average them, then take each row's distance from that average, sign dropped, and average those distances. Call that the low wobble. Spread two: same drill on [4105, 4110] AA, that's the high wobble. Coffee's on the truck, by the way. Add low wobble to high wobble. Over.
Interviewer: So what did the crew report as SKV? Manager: 2.70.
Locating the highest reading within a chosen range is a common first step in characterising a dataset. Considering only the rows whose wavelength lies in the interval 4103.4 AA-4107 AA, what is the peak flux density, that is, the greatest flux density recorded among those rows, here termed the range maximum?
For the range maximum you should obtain 15.27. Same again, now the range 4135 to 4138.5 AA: 13.15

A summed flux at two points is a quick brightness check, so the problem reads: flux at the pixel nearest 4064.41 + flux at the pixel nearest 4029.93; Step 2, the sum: 26.3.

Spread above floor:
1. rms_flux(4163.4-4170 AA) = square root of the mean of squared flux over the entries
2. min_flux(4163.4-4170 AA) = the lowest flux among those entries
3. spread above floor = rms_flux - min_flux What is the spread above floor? 2.0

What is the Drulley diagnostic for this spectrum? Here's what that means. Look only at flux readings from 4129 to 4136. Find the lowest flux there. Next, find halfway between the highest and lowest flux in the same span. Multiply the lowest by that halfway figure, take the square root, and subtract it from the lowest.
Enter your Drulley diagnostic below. -1.59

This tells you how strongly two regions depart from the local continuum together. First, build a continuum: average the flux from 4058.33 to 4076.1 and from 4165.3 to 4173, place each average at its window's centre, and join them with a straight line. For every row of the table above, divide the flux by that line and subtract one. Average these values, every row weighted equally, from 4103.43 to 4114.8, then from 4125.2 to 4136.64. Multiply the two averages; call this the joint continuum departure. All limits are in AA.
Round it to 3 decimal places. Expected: 0.010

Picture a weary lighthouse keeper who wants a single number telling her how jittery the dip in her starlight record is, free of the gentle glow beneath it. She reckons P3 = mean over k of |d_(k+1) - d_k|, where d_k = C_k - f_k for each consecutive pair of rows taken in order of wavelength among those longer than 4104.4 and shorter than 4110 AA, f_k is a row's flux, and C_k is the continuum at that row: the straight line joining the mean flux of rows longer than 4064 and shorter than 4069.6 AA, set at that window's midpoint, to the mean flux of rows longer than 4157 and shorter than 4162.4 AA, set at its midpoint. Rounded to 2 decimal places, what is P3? 3.17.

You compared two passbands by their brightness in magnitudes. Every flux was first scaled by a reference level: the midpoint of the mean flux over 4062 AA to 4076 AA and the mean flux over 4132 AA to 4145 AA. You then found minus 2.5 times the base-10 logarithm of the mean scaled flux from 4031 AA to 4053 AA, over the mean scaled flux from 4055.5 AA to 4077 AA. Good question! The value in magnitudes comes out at -0.15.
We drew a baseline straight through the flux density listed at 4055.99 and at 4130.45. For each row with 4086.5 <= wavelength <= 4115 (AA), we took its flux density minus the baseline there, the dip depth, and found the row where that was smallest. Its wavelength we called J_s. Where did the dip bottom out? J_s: 4106.74 AA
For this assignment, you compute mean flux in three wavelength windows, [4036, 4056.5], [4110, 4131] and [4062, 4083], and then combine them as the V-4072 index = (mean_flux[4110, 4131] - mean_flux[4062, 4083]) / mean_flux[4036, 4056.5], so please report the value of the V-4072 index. 0.16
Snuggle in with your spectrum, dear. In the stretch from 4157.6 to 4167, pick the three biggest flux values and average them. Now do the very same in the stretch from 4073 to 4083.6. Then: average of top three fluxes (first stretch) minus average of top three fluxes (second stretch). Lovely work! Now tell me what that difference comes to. 1.8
